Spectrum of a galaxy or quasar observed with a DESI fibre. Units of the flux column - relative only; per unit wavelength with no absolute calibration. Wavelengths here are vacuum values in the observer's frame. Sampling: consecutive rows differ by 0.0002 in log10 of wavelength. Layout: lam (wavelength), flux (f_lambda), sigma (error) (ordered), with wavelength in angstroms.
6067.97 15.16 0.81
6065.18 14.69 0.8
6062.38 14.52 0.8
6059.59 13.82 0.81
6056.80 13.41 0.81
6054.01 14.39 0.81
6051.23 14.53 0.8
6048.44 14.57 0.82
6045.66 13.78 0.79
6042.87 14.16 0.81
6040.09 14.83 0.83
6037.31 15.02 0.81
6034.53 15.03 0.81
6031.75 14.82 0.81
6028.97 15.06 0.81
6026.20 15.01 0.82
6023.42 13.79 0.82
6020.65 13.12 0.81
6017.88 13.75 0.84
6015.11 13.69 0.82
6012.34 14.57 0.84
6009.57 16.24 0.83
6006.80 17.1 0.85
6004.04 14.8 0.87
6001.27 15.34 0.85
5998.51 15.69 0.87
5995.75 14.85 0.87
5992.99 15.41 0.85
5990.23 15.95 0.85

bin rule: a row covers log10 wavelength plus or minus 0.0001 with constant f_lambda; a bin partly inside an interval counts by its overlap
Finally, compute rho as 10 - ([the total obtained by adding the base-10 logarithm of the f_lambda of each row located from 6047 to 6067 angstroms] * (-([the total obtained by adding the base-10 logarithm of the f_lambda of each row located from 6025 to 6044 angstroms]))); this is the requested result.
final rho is 76.3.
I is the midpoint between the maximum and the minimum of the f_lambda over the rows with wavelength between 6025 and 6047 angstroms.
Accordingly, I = 14.4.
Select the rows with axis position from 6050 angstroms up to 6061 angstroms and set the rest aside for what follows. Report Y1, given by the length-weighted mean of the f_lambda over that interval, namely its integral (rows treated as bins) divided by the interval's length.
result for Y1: 14.0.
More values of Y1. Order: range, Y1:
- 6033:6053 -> 14.6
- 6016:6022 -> 13.5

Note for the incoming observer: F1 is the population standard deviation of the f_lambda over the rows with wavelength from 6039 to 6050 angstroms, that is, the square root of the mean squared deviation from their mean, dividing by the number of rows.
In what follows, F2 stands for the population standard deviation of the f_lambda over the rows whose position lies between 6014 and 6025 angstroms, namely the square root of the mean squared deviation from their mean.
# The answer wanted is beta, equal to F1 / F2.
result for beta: 1.5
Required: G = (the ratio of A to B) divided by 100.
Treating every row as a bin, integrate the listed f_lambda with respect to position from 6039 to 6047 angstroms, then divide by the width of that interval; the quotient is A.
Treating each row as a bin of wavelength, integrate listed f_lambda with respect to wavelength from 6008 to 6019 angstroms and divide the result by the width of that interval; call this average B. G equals 0.0097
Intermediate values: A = 14.2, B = 14.6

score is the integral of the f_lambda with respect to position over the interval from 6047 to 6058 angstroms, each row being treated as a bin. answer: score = 157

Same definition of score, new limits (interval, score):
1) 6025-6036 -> 165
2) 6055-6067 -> 170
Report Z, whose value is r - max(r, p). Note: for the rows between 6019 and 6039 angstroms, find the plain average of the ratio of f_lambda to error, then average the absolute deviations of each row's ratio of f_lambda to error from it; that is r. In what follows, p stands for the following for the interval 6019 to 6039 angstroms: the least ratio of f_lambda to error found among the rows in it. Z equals -15.4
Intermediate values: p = 16.20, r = 0.8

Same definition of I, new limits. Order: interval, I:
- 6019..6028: 14.1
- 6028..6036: 14.9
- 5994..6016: 15.4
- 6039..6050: 14.3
